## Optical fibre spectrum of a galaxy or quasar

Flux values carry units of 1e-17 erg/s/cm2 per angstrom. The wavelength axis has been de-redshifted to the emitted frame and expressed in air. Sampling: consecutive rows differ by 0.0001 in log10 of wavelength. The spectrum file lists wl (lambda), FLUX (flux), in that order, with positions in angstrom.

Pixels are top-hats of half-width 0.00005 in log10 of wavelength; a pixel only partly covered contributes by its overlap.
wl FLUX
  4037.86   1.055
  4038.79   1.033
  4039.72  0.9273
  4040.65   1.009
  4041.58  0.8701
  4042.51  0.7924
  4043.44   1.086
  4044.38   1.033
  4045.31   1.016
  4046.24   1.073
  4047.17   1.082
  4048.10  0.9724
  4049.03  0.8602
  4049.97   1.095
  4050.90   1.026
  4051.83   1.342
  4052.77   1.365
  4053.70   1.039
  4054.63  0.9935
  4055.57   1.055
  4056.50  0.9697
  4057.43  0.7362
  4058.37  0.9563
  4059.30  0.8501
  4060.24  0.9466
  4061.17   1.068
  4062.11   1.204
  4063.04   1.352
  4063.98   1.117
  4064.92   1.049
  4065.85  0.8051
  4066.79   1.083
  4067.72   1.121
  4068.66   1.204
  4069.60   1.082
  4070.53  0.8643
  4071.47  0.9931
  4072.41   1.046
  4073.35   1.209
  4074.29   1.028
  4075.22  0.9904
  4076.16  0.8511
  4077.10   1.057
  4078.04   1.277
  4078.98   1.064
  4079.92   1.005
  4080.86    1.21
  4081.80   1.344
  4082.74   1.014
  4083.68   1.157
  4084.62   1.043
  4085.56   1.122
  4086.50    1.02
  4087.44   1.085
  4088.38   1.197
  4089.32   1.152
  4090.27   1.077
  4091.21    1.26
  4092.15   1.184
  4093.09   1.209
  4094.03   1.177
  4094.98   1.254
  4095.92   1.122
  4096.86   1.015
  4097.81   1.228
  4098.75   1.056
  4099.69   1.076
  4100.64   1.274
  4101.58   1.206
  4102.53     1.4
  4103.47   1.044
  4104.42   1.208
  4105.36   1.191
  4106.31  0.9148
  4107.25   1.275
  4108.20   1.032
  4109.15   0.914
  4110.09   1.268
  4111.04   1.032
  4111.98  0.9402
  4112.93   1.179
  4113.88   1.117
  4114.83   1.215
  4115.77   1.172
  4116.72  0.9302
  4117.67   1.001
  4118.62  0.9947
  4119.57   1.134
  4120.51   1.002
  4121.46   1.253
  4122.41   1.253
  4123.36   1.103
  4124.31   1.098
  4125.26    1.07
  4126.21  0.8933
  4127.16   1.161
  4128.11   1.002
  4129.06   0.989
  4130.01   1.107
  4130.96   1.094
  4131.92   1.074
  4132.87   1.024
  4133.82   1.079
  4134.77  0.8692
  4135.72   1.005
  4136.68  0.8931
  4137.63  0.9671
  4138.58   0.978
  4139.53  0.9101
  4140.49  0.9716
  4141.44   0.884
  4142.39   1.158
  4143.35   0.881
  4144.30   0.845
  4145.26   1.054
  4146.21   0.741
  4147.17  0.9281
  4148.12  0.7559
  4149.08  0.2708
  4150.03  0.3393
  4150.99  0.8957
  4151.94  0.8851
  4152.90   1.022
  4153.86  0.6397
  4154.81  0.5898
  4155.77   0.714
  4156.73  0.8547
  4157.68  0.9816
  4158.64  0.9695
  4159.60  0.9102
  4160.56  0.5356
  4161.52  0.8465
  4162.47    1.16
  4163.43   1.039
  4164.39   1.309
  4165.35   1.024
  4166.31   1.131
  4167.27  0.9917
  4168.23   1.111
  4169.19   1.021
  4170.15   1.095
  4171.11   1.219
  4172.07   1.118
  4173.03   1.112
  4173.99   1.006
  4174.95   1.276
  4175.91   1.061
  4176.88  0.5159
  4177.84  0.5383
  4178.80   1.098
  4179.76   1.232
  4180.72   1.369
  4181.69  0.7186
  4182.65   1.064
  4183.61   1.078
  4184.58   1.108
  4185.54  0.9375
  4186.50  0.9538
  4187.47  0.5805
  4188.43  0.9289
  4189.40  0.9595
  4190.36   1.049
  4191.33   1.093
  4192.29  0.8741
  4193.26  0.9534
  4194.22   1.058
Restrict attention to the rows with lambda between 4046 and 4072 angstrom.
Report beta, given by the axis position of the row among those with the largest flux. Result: 4052.77 angstrom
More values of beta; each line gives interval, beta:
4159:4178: 4164.39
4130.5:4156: 4142.39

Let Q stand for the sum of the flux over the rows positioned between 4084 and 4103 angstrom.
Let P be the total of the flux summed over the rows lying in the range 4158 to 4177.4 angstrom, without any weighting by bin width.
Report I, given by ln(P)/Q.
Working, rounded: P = 20.5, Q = 23.2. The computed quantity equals 0.130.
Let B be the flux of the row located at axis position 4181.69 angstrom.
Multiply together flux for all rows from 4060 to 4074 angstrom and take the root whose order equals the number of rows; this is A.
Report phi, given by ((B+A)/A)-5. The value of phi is -3.33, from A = 1.07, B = 0.7186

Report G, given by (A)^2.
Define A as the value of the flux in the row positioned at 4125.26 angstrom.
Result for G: 1.1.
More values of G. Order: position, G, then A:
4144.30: 0.7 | 0.845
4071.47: 1.0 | 0.9931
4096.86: 1.0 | 1.015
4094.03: 1.4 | 1.177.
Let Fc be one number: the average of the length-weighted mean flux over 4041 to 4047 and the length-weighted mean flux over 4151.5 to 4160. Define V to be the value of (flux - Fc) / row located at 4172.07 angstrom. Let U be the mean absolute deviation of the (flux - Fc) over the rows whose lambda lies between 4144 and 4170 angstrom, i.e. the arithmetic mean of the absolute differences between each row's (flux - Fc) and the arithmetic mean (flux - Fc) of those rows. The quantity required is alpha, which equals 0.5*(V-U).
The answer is 0.012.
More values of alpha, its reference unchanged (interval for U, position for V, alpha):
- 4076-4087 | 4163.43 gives 0.012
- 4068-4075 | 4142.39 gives 0.079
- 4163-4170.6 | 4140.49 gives -0.006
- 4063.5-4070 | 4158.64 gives -0.011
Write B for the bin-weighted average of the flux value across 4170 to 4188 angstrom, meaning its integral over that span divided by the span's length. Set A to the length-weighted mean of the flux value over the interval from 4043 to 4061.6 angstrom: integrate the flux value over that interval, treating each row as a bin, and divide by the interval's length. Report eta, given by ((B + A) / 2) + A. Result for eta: 2.04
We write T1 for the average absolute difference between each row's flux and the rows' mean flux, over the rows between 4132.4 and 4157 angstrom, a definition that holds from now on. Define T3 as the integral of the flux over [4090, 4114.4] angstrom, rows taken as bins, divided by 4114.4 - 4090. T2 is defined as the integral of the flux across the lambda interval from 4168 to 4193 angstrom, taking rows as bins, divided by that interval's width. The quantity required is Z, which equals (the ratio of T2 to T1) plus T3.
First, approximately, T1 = 0.15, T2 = 1.003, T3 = 1.14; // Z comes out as 7.9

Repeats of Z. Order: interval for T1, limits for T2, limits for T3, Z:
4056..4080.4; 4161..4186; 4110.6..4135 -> 10.5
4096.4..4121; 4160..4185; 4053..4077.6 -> 10.2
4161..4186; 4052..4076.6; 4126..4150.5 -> 8.4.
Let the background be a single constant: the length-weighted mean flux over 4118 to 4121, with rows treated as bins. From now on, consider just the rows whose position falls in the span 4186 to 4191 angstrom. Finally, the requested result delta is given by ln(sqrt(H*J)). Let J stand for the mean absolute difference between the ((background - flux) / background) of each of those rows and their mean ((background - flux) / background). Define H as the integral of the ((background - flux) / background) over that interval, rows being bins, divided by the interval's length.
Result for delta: -2.05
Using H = 0.14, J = 0.12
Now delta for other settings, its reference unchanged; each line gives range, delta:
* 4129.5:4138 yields -3.11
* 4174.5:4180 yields -1.80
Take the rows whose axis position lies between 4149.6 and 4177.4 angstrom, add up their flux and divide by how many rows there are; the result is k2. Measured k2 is 0.94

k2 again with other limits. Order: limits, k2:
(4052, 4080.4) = 1.05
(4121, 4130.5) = 1.09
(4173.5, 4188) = 0.97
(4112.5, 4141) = 1.05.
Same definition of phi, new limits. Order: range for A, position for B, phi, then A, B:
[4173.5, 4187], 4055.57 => -2.90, 0.96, 1.055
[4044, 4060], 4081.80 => -2.68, 1.02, 1.344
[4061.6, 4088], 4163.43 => -3.04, 1.08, 1.039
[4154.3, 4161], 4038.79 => -2.67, 0.77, 1.033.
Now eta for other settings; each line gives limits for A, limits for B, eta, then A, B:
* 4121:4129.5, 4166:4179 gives 2.15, 1.09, 1.018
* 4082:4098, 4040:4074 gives 2.23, 1.14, 1.037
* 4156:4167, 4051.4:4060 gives 1.97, 0.97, 1.030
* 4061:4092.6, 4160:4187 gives 2.16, 1.10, 1.023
